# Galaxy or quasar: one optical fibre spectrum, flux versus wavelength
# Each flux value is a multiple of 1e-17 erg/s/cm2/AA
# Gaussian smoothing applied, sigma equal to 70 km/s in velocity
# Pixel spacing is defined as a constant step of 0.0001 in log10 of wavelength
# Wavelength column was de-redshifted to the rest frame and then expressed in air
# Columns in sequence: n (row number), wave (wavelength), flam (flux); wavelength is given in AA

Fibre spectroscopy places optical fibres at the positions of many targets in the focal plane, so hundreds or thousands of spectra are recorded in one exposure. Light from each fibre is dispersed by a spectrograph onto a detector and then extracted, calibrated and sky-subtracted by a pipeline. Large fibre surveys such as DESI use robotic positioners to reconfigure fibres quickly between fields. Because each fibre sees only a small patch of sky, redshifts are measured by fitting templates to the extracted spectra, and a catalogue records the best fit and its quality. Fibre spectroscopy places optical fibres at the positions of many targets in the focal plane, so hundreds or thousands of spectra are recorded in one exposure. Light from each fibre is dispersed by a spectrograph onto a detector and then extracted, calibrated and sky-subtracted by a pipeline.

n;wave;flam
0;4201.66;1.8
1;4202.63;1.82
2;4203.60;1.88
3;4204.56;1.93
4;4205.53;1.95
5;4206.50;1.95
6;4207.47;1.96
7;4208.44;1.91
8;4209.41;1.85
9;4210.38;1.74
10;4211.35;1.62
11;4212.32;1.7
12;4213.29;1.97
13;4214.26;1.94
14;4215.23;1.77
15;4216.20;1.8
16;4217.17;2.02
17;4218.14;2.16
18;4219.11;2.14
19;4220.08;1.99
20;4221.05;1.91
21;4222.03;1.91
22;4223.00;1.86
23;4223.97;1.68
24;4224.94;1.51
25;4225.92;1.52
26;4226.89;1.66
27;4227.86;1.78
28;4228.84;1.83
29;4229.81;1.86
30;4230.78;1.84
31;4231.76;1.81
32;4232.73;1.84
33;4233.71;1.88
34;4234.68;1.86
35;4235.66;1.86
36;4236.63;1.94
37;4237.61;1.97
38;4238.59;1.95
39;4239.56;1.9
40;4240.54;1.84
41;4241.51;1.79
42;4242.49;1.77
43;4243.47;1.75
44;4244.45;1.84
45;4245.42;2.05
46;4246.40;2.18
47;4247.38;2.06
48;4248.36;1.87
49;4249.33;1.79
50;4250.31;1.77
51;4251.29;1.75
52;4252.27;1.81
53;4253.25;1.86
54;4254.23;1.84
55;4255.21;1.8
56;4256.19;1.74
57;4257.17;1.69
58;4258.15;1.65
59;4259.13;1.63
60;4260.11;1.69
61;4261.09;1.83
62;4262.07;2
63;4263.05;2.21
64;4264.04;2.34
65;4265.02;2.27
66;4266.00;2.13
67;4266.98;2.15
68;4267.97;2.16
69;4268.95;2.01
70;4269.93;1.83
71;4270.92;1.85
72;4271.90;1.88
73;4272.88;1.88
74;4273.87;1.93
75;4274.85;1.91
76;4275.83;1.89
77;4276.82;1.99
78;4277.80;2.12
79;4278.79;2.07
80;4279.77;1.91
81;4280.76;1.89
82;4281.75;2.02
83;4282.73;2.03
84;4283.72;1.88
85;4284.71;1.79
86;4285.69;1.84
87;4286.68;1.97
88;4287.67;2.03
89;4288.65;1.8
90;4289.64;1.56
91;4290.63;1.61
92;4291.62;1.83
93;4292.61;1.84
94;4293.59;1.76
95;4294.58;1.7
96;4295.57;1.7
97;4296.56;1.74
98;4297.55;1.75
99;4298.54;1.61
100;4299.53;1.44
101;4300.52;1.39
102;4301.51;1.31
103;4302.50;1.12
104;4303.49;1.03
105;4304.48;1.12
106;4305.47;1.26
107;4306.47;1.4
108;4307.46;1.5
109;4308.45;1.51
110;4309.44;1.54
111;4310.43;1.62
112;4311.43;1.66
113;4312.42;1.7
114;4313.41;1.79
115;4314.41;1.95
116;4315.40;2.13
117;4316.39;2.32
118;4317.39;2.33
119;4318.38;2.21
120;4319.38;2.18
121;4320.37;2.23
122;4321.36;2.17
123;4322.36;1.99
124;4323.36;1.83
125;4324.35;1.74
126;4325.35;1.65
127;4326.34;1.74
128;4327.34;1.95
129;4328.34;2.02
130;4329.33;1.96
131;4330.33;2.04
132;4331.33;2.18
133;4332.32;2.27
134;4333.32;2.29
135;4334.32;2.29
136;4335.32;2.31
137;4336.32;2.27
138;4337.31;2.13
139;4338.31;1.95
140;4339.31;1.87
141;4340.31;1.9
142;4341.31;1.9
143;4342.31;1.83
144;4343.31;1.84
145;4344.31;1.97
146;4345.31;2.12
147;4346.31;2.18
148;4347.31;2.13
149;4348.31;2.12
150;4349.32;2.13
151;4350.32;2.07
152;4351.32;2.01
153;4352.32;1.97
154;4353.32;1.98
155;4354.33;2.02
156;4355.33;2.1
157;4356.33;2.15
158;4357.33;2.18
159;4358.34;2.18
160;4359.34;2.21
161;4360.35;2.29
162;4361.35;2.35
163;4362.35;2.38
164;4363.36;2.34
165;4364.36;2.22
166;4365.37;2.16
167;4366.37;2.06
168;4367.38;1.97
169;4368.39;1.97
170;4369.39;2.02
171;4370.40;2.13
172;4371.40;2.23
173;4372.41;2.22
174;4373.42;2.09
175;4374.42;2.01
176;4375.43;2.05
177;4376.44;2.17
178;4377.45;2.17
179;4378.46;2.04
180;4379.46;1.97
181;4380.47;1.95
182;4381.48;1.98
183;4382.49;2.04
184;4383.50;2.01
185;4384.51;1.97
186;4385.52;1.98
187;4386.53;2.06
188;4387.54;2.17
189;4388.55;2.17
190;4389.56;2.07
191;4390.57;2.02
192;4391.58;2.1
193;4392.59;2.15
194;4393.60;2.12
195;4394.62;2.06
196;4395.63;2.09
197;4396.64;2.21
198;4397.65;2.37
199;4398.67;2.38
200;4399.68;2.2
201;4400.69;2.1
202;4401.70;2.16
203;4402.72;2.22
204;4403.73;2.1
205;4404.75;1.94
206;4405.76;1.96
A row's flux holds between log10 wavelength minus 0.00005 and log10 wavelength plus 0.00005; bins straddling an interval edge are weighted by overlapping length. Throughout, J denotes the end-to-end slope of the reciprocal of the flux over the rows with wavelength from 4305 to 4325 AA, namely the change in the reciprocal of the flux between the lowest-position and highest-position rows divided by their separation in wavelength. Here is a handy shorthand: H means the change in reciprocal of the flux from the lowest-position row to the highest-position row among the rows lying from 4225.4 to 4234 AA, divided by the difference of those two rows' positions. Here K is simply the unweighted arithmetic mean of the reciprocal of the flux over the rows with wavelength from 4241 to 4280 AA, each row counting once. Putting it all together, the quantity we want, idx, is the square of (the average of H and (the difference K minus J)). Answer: 0.068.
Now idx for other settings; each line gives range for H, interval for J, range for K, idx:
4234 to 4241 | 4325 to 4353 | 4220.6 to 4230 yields 0.084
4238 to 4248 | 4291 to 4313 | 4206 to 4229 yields 0.074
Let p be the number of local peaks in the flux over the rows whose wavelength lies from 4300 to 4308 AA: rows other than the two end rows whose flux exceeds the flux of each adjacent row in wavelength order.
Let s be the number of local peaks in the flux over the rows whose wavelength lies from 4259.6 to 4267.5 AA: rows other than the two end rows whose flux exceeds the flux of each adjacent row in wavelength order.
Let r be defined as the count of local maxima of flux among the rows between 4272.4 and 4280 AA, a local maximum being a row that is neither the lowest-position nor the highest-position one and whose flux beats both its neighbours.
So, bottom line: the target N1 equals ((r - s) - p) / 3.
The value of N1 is 0.3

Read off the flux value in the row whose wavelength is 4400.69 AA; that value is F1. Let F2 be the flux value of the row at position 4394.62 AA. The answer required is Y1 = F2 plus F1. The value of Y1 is 4.2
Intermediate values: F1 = 2.1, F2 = 2.06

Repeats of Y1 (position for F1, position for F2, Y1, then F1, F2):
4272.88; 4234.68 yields 3.7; 1.88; 1.86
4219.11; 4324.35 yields 3.9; 2.14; 1.74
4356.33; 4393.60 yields 4.3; 2.15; 2.12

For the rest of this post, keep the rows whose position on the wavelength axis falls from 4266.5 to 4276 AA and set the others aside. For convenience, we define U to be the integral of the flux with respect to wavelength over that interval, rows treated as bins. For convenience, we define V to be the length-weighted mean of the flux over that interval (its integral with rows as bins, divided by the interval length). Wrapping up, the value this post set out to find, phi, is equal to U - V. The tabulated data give 16.6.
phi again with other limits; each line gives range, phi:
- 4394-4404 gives 19.7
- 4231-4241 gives 16.9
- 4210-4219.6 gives 16.2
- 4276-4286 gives 17.6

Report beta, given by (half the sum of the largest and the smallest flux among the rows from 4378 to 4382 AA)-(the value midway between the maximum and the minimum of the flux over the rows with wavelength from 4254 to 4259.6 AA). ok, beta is 0.3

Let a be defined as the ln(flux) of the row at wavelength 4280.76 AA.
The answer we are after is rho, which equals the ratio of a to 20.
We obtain 0.032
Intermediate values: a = 0.64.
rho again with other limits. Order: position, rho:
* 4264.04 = 0.043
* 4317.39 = 0.042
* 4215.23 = 0.029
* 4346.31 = 0.039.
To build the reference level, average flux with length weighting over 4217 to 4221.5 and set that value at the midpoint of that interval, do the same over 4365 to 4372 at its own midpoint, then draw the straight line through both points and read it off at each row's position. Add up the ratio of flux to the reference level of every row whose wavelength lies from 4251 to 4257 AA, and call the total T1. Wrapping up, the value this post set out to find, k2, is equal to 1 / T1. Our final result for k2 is 0.190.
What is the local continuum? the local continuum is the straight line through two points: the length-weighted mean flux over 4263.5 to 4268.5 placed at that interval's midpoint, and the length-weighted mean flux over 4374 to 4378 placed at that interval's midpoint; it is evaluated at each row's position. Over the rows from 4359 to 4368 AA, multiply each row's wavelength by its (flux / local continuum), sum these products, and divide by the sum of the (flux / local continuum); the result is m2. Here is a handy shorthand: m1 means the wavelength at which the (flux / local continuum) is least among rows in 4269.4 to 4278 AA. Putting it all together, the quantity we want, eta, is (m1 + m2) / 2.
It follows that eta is 4316.6 AA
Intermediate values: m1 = 4269.93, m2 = 4363.3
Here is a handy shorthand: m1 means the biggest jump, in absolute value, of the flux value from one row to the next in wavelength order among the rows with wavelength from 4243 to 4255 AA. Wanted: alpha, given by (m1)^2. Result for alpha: 0.044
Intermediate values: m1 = 0.210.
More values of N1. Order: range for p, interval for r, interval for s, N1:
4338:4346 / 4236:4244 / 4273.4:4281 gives 0.0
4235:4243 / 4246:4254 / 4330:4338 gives -0.7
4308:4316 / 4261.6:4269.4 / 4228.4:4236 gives 0.0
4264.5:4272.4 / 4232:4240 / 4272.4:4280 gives -0.3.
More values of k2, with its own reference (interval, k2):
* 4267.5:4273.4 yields 0.177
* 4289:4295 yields 0.200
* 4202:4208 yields 0.178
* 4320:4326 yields 0.178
